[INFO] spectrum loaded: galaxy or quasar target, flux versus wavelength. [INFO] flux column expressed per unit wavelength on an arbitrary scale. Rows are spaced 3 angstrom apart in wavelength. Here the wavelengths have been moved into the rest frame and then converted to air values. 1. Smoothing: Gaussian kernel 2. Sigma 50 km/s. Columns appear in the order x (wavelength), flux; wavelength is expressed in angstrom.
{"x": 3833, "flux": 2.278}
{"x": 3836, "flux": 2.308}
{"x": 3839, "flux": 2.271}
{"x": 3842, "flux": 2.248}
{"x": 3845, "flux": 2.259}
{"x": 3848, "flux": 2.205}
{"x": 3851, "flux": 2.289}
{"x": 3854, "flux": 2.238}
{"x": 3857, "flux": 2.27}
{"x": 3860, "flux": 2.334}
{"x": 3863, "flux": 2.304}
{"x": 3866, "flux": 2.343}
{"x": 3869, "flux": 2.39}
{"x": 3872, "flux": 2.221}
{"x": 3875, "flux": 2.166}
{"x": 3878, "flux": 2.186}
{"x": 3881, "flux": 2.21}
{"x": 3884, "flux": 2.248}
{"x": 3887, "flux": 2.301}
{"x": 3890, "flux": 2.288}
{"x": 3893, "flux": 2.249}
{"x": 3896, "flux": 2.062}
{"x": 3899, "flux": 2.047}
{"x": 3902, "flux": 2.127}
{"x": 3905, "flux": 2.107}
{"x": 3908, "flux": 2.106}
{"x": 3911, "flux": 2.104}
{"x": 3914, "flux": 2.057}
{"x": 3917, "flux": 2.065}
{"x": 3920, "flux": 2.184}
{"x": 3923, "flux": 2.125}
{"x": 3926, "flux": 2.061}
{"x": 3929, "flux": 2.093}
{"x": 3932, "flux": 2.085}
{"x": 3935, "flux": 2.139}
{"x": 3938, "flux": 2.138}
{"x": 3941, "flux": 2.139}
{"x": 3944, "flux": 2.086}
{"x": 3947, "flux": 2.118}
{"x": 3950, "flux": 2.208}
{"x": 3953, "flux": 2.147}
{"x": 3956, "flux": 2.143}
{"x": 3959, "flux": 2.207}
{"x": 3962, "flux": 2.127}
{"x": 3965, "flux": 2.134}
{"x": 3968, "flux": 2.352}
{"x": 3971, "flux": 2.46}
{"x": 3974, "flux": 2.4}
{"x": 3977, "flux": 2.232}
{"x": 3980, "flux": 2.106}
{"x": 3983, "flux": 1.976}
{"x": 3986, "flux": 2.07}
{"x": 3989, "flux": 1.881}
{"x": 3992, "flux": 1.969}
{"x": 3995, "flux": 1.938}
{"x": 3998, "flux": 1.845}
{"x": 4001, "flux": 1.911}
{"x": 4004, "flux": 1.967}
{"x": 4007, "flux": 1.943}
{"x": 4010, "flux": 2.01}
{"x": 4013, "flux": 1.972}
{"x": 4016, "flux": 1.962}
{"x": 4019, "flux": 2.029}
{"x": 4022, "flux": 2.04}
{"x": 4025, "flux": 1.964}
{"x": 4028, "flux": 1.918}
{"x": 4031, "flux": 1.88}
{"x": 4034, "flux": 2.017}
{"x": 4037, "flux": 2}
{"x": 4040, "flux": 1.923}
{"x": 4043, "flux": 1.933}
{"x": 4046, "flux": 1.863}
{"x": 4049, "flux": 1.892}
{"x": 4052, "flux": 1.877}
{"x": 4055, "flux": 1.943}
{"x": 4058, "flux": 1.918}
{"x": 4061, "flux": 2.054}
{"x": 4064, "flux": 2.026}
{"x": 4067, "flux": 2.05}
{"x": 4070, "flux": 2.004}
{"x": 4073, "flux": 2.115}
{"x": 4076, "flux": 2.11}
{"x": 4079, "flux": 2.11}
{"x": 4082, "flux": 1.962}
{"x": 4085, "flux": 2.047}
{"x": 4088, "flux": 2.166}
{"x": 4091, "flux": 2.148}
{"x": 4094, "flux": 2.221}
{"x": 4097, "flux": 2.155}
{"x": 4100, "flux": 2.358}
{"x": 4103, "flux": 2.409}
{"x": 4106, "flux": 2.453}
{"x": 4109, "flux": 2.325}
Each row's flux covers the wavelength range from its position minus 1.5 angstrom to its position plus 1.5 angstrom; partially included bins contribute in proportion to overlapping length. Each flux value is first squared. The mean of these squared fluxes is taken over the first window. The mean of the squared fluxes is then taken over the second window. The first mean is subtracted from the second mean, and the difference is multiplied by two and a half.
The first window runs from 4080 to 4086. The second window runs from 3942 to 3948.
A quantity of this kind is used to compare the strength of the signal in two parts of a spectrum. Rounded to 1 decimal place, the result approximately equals 1.0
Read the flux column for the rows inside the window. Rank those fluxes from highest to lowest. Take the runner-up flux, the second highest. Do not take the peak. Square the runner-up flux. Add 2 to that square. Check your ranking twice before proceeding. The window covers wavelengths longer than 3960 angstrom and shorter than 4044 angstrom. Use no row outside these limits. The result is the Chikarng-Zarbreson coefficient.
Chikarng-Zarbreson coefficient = 7.8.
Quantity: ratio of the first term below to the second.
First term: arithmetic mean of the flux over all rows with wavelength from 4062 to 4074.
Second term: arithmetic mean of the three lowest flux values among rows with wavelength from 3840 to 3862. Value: 0.92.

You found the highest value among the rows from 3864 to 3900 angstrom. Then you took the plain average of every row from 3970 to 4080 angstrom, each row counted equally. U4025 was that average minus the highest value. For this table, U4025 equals -0.38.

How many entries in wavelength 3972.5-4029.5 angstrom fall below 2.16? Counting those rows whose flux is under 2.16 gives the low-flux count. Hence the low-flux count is 17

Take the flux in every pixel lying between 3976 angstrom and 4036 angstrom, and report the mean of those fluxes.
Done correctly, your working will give 1.98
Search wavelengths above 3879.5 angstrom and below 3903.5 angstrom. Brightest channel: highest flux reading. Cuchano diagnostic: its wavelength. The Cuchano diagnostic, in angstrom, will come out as 3887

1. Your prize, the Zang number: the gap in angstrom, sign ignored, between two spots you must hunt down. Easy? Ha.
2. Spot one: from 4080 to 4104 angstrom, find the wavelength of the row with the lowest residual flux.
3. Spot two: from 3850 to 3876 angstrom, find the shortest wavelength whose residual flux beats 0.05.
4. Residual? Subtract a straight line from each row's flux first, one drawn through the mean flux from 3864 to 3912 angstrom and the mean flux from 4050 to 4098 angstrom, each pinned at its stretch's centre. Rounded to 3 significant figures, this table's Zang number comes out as 231 angstrom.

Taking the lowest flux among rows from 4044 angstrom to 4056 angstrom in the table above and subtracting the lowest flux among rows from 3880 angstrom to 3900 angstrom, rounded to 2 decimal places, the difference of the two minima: -0.18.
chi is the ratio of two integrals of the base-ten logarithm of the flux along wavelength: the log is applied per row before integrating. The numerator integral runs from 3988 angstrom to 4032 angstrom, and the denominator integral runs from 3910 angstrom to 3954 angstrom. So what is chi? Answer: 0.89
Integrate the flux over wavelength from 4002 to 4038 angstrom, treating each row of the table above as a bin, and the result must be 71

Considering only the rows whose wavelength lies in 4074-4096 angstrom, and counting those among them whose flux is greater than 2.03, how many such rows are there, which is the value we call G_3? 6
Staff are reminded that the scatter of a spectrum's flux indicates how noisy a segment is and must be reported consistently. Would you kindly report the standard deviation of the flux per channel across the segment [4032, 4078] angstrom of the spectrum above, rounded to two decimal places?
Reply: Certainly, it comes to 0.08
